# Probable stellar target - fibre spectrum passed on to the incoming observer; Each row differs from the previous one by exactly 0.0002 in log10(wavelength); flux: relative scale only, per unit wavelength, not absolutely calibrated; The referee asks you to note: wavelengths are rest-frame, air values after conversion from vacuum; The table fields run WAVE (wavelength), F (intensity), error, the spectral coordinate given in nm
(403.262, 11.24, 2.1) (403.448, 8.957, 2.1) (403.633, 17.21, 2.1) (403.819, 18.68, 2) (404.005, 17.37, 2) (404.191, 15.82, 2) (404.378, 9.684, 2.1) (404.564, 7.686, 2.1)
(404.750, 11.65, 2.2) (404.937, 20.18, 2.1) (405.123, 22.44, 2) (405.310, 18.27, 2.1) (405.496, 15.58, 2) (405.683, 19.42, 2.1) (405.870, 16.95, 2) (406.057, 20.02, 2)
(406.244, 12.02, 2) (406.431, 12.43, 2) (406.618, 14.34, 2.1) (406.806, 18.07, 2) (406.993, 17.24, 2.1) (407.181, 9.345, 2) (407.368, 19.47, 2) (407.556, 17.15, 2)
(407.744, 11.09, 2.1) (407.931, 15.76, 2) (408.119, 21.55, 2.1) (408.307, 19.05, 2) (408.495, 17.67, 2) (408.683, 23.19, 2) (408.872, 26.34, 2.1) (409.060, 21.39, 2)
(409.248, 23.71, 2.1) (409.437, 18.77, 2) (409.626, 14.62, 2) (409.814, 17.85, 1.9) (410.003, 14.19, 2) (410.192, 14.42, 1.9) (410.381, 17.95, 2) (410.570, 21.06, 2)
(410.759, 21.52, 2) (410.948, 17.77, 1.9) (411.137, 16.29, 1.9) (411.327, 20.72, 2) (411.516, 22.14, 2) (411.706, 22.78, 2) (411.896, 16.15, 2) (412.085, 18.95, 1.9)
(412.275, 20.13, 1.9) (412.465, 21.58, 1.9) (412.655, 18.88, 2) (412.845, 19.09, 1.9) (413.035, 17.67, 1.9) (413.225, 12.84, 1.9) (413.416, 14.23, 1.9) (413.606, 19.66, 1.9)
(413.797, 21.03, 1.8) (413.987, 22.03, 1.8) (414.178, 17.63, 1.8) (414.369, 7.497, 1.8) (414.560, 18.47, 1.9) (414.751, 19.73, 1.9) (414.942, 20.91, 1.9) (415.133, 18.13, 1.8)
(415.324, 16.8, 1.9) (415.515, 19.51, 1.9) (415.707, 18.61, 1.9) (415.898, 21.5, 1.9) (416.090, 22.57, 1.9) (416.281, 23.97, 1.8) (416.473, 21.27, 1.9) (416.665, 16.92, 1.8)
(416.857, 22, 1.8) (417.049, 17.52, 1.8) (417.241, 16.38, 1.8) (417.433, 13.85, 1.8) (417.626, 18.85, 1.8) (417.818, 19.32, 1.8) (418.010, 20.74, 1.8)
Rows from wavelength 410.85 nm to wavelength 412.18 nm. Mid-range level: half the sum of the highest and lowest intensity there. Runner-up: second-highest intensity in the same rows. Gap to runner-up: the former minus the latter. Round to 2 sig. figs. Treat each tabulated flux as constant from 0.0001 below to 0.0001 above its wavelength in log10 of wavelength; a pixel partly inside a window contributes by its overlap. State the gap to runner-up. -2.7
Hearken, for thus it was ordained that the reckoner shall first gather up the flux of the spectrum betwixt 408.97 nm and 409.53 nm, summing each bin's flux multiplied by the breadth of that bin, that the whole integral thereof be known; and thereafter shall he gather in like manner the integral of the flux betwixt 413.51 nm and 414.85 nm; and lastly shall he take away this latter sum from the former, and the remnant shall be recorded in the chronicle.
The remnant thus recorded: -12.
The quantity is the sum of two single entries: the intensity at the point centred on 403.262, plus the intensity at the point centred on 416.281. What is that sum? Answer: 35.2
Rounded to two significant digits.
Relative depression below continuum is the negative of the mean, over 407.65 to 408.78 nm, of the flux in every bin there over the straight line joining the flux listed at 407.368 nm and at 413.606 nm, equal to -0.93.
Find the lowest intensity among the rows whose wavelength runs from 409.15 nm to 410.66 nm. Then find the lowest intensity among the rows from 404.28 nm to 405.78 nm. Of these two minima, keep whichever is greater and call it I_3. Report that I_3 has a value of 14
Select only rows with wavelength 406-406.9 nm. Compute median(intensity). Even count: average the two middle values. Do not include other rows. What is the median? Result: 14.34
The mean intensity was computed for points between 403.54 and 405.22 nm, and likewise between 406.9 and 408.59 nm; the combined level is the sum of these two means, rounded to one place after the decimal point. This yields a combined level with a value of 32.1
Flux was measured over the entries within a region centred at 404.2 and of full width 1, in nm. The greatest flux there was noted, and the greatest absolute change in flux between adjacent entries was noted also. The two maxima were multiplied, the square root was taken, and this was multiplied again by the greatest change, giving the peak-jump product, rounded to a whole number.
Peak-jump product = 66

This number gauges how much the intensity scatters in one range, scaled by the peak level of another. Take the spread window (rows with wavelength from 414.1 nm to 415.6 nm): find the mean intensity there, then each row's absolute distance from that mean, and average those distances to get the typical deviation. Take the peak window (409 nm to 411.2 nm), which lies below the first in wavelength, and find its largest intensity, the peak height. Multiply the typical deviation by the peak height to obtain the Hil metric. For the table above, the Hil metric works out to 61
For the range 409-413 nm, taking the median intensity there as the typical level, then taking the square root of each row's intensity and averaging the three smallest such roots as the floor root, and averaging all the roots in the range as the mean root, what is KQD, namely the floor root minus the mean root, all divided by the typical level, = -0.029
